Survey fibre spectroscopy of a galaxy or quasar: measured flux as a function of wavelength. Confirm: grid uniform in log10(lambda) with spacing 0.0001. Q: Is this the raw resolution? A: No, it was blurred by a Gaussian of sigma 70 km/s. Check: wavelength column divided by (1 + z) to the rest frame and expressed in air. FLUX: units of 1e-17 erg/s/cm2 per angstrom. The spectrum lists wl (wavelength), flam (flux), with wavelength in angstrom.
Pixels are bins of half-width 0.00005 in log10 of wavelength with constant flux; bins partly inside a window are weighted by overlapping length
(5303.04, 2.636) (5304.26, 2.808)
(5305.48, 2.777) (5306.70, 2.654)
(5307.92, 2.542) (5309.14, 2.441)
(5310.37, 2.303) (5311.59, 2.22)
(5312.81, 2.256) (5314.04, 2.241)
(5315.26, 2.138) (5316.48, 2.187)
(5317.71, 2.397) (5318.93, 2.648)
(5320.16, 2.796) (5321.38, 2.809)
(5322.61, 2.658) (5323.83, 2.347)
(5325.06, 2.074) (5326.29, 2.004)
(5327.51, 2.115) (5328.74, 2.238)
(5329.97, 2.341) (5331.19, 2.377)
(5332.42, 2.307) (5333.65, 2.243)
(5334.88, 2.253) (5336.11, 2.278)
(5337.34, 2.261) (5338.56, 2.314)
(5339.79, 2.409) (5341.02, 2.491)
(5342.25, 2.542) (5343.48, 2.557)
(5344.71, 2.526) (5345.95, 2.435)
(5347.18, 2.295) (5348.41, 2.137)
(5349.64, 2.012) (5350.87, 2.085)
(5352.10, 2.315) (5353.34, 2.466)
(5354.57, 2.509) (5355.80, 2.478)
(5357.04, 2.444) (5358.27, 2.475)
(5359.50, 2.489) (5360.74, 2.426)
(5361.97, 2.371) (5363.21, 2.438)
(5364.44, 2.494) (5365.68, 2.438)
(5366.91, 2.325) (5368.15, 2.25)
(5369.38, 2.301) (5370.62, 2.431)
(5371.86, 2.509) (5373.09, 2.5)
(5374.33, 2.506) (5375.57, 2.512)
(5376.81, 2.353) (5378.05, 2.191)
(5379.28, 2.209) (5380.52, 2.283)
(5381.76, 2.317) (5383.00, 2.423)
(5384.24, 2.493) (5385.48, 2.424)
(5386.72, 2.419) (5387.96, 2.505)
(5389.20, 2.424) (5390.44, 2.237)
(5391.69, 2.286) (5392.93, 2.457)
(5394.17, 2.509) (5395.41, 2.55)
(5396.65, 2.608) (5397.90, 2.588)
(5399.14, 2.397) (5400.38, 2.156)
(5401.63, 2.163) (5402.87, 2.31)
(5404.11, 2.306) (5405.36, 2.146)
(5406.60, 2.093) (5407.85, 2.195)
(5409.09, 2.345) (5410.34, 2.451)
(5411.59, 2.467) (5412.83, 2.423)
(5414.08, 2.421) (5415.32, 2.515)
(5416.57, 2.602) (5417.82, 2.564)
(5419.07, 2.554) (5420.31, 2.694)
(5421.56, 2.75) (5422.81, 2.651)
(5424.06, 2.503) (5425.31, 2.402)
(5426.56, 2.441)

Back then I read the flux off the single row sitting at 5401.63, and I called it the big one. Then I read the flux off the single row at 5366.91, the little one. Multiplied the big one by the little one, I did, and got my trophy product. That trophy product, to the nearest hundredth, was 5.03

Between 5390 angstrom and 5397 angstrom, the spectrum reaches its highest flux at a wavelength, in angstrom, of 5396.65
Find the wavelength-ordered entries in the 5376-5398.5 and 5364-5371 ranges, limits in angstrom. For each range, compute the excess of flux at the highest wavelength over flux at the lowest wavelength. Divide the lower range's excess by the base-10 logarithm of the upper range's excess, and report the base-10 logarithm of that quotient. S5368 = -1.00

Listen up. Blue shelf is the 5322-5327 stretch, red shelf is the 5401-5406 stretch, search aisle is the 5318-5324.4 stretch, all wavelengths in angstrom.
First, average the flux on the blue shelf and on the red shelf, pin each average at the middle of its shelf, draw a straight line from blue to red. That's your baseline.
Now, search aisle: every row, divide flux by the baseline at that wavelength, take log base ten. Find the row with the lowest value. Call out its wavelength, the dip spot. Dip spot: 5323.83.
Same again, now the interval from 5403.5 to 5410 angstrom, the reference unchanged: 5406.60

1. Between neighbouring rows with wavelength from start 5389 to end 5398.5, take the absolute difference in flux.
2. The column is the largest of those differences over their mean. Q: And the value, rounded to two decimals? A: 2.26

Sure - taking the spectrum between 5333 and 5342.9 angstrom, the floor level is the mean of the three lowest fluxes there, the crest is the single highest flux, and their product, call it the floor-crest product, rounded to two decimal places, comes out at 5.73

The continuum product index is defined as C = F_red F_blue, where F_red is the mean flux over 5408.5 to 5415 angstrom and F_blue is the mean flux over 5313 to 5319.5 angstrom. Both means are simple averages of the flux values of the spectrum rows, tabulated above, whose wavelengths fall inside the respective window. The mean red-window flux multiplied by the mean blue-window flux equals 5.62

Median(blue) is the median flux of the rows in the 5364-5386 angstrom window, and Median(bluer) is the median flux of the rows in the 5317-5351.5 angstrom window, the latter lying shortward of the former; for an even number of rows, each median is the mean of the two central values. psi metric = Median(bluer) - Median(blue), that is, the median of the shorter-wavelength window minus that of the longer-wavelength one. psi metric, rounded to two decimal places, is -0.10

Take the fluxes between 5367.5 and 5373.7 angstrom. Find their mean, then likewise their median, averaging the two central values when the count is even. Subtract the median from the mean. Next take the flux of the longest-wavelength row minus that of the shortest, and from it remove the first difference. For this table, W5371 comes 0.3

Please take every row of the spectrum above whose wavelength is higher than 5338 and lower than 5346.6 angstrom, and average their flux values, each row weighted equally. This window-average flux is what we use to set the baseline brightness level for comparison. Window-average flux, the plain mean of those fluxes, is 2.47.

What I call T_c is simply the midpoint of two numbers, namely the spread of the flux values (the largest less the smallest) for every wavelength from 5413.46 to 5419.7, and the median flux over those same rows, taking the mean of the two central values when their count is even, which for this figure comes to 1.37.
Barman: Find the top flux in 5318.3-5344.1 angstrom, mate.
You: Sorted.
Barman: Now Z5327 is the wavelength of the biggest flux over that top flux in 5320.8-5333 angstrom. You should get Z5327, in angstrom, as 5321.38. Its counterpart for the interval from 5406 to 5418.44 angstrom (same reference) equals 5416.57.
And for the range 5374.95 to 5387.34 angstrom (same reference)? 5375.57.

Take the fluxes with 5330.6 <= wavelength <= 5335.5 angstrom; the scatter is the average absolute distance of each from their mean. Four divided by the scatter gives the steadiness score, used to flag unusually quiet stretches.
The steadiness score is 85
